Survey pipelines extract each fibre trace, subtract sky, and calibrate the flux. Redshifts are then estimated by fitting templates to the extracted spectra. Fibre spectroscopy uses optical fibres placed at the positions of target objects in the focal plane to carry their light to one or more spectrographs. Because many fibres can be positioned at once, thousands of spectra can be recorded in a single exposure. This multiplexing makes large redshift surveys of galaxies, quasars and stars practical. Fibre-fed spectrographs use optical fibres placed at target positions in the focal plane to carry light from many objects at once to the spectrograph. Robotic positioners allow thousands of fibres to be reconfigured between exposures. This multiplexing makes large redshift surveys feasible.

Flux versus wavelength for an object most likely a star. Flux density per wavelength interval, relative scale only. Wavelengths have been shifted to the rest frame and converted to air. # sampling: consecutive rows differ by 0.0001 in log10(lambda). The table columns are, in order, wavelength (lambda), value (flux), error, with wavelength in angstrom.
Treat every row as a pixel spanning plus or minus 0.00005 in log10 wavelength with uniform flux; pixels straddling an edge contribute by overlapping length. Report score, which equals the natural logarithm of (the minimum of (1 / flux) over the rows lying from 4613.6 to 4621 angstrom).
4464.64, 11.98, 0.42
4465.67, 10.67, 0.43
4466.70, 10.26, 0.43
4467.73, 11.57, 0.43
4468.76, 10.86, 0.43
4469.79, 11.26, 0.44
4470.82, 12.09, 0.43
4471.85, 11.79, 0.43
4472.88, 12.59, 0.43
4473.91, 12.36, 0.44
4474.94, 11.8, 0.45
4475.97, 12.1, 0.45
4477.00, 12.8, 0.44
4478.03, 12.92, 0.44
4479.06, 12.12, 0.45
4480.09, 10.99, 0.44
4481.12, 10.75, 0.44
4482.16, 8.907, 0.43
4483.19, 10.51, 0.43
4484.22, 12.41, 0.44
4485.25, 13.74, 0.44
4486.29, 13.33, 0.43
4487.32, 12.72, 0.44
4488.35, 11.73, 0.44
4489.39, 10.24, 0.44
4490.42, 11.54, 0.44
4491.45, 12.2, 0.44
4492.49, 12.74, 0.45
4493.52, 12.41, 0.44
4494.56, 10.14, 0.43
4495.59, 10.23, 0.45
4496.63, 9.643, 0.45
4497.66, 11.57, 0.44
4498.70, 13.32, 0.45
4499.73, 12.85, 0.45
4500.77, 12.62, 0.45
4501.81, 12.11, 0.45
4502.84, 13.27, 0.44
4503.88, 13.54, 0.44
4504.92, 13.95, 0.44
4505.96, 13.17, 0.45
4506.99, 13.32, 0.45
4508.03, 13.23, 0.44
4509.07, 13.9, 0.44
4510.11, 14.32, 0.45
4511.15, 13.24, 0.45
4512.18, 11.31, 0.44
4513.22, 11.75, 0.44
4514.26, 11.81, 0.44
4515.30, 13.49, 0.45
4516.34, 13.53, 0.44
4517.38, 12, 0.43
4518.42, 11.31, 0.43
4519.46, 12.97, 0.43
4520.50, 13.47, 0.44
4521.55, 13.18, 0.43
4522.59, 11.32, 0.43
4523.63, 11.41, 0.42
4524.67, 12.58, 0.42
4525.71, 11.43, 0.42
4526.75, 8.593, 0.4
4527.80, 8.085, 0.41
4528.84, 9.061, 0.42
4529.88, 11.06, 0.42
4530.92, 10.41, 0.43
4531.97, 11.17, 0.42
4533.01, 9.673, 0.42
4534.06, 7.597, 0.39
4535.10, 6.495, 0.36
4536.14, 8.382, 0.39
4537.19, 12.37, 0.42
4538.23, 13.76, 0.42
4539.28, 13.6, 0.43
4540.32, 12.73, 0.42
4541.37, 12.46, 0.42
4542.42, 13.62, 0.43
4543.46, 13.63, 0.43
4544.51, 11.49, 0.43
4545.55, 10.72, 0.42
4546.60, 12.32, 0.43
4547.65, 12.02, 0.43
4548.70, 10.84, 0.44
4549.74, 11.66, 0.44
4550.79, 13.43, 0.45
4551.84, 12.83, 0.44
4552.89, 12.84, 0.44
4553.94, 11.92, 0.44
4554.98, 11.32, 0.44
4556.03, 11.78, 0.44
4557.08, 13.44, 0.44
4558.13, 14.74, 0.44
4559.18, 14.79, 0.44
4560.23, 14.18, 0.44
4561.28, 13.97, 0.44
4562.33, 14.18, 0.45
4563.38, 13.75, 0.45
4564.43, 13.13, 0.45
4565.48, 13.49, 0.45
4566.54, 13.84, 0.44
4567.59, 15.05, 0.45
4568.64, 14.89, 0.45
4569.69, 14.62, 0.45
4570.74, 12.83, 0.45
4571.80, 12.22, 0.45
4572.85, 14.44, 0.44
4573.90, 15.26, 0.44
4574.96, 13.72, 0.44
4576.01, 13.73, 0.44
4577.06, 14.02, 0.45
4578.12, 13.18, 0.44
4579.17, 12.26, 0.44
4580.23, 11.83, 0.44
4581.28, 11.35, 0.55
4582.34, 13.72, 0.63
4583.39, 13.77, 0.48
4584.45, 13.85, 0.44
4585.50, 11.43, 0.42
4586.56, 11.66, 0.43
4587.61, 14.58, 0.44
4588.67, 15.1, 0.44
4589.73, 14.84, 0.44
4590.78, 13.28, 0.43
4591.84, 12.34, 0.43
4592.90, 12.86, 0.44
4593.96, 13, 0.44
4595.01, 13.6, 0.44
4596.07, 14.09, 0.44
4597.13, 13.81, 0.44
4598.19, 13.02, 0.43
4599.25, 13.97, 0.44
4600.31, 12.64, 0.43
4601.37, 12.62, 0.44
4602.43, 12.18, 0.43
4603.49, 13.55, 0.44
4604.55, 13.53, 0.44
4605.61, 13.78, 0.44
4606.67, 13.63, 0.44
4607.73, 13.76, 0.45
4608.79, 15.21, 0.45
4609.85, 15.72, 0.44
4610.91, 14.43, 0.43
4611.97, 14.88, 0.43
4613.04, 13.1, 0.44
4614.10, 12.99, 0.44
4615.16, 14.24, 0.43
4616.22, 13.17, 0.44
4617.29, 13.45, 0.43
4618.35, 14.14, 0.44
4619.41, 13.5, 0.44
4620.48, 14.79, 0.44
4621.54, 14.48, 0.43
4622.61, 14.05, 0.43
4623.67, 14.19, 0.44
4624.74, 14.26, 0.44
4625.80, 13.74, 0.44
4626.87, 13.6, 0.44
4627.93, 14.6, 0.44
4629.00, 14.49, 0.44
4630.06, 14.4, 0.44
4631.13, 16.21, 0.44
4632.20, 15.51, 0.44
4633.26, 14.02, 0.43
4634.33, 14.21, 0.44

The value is -2.69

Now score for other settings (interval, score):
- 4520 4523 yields -2.60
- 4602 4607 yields -2.62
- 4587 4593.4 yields -2.71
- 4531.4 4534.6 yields -2.41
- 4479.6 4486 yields -2.62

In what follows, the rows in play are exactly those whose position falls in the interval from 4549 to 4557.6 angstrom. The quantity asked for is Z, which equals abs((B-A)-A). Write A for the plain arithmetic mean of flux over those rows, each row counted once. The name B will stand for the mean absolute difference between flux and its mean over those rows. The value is 24.1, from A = 12.4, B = 0.7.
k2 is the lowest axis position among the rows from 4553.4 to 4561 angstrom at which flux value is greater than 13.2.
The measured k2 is 4557.08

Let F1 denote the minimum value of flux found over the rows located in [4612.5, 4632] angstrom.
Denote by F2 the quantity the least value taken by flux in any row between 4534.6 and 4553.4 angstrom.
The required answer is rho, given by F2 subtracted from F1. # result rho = 6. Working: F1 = 12.99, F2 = 6.495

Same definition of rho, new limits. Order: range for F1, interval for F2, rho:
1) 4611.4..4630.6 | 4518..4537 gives 6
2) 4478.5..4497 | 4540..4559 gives -2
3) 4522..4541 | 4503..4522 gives -5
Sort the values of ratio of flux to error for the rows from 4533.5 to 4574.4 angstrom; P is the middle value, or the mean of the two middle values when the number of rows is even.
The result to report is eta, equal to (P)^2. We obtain 891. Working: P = 30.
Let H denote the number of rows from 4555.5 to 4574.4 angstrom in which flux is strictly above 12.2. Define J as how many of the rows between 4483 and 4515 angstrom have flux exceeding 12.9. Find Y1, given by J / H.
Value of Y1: 0.71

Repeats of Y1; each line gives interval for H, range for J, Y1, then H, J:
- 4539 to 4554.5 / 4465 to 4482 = 0.11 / 9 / 1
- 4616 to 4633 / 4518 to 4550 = 0.44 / 16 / 7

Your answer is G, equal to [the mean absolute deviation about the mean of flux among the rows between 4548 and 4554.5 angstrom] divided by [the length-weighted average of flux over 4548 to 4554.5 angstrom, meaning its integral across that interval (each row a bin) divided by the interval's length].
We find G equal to 0.06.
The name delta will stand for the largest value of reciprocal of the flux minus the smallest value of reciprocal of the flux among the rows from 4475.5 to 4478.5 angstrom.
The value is 0.005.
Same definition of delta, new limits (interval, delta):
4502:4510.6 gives 0.006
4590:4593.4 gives 0.006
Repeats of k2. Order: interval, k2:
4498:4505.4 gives 4498.70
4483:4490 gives 4485.25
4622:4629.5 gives 4622.61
